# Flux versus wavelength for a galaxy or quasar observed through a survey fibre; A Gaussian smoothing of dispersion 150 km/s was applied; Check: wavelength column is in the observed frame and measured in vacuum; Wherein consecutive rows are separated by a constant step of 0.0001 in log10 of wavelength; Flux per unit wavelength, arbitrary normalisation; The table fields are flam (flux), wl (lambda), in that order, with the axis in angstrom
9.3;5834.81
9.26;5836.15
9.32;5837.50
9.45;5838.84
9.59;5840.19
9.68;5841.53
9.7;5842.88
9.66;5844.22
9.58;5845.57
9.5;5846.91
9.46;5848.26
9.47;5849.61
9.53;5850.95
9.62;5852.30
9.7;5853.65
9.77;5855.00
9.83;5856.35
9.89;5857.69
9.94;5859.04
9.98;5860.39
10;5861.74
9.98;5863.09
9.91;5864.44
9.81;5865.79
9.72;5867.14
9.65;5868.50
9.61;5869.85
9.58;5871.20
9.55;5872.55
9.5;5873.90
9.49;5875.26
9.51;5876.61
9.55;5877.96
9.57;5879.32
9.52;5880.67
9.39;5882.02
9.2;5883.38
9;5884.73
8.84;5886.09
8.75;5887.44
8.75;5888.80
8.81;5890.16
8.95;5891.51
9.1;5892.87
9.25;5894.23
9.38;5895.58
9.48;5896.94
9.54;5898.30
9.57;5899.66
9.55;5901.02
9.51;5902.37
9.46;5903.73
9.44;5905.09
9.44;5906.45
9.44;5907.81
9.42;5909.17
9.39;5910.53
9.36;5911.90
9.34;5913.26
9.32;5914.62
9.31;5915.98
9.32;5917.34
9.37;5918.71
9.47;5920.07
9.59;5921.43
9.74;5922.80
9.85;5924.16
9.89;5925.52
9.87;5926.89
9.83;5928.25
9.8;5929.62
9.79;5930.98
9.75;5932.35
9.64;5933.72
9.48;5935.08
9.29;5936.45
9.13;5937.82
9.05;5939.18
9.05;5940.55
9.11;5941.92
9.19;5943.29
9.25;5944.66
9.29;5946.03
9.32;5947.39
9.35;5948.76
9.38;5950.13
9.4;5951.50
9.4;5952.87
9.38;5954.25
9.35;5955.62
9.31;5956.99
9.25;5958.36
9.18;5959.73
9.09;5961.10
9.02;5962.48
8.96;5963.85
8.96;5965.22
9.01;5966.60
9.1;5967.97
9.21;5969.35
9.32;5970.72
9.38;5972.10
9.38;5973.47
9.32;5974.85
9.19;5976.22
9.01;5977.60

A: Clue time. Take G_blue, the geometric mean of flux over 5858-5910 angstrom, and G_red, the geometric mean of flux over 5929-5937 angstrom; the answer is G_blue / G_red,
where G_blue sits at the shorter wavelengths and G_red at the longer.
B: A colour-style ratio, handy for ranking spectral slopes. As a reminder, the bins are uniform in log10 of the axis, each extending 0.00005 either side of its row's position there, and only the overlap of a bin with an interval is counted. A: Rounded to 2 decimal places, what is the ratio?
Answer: 0.98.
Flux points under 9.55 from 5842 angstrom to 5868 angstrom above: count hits 4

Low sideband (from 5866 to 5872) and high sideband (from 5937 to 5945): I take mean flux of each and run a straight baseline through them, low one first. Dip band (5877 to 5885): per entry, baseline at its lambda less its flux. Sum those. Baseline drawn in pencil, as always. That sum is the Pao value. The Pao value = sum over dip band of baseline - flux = 1.1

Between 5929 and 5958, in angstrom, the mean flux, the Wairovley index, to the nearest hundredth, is 9.37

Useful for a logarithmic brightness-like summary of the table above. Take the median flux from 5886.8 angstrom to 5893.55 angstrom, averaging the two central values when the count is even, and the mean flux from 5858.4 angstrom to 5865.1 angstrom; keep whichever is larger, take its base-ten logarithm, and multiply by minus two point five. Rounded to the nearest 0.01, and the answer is -2.50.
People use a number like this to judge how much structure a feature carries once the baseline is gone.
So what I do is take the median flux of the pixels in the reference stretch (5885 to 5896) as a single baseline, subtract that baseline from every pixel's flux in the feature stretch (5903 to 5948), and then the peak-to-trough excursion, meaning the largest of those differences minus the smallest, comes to 0.84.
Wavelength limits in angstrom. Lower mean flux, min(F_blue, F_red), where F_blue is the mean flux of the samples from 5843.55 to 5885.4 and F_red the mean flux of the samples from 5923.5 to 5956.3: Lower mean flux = 9.45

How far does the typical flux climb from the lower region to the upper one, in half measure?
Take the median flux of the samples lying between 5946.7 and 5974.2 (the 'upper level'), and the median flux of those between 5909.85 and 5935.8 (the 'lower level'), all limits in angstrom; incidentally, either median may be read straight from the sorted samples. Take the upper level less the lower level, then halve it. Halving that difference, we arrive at -0.14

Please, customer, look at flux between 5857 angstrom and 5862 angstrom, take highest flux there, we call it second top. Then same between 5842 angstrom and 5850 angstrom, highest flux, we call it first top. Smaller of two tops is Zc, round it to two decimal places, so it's 9.70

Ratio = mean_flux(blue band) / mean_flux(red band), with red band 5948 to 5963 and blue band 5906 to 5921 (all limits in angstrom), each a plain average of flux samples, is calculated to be 1.01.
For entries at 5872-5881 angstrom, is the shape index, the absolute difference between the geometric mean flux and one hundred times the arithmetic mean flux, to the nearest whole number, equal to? 943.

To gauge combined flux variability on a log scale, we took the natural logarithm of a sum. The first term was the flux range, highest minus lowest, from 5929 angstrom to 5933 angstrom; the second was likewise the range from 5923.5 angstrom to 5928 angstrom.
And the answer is -2.4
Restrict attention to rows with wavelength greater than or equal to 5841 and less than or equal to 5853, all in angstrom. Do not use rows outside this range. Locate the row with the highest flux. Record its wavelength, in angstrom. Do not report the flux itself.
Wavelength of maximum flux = 5842.88 angstrom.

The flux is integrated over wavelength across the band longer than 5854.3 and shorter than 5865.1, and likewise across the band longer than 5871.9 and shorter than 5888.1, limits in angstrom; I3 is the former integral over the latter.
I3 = 0.7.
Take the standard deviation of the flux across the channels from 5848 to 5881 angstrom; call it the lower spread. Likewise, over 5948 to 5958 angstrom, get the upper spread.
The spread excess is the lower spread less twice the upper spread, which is 0.1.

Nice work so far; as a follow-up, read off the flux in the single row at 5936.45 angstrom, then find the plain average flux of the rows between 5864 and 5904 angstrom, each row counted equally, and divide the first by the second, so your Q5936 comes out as 0.99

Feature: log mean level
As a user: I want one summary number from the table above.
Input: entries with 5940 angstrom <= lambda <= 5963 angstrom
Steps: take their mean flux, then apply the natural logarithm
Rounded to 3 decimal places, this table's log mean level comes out 2.225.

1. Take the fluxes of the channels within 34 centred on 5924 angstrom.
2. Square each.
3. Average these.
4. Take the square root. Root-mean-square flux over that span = 9.50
